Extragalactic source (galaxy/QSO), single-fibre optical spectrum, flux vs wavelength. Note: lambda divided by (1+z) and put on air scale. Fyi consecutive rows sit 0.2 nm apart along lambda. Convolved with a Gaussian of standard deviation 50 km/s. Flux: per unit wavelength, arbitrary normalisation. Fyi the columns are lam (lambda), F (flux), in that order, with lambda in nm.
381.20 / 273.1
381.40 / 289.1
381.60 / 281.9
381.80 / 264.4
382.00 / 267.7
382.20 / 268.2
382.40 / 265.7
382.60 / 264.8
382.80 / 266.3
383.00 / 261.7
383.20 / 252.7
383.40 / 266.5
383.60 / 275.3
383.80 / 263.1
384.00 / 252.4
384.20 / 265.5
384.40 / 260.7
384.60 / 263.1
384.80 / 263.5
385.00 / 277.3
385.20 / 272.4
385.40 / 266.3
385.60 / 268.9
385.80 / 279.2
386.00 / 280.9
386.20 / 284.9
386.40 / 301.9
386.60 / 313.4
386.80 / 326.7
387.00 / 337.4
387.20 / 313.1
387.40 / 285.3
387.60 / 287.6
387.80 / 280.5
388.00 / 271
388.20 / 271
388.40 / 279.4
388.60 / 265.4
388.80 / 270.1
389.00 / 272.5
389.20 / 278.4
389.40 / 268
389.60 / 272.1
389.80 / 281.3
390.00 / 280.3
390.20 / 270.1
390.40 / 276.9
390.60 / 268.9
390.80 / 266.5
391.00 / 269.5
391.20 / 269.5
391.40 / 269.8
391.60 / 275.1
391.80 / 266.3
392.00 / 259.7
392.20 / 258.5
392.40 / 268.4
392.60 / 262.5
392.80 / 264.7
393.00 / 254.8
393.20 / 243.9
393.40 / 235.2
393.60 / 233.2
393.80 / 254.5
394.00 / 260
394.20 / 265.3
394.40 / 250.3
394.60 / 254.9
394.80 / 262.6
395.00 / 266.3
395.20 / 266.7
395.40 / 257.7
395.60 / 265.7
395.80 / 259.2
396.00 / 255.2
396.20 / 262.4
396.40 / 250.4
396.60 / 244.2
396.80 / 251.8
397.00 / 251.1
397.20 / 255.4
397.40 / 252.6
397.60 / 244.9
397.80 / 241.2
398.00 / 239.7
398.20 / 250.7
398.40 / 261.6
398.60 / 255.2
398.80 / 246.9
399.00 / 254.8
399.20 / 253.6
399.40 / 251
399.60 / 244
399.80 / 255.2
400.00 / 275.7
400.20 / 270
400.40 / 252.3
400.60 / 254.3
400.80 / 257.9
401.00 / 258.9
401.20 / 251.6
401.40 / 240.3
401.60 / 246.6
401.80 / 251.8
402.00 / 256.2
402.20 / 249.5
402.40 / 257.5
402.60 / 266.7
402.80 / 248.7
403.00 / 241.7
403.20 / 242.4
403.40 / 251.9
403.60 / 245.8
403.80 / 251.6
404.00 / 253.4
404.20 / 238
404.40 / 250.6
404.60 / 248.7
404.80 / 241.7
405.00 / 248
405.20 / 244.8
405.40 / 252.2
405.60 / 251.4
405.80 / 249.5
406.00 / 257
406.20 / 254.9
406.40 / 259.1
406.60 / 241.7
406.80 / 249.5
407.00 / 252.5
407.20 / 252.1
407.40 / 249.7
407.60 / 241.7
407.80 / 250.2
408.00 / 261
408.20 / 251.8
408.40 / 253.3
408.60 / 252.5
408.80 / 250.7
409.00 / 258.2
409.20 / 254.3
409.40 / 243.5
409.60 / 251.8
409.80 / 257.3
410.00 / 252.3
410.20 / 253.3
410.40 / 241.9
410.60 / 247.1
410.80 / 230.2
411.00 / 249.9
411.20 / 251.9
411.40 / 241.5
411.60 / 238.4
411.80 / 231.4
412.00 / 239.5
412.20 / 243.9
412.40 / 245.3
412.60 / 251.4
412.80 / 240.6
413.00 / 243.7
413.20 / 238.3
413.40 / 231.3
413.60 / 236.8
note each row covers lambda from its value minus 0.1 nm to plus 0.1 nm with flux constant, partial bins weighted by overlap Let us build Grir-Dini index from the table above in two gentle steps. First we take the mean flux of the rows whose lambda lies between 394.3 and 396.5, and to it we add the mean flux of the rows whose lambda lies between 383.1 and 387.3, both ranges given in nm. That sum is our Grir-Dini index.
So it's 539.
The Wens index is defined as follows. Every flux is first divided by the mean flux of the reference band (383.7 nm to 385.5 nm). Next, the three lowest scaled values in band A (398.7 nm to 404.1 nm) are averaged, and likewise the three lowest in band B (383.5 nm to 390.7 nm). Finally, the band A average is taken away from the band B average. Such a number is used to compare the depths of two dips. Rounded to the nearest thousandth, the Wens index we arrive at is 0.065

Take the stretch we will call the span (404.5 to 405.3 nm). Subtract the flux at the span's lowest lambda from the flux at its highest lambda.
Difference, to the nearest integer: -4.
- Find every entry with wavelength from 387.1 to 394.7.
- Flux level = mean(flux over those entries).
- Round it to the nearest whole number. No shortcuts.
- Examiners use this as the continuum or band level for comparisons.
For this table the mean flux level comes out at 268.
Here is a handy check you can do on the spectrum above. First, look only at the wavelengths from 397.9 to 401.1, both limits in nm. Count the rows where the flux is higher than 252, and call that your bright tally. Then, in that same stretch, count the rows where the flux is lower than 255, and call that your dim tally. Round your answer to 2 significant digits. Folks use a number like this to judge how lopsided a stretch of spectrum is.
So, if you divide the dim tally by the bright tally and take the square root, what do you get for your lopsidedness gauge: 0.90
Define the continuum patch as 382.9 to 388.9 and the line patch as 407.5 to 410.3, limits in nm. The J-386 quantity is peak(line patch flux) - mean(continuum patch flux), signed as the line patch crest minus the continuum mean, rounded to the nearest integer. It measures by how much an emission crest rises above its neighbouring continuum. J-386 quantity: -18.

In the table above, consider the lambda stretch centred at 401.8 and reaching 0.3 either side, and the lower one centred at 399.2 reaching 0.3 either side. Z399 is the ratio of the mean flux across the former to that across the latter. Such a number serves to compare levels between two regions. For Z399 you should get 0.99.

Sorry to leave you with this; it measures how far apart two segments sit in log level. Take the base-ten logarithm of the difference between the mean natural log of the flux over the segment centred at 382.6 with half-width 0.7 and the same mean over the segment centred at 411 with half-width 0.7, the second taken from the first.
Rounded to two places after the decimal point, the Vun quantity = -1.08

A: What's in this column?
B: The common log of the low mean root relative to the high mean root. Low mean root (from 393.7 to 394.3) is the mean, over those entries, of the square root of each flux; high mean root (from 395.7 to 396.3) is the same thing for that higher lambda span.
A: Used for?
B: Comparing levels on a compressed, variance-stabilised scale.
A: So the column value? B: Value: 0.001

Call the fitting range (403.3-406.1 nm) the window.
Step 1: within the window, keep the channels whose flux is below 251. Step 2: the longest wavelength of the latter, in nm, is 405.80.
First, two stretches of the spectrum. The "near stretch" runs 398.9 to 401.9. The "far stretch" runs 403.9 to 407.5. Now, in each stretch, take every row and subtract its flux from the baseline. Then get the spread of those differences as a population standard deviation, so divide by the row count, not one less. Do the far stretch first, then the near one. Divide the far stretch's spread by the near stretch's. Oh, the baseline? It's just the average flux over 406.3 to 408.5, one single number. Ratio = 0.61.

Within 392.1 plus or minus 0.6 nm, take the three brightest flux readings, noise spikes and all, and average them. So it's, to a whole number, 270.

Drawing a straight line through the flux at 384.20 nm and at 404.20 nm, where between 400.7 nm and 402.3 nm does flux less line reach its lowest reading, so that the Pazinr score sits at 401.40 nm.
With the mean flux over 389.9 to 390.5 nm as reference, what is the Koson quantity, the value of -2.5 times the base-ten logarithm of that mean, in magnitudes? -6.10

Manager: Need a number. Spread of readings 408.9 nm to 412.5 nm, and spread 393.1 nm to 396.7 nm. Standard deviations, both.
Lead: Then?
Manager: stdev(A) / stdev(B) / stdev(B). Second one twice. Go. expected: 0.08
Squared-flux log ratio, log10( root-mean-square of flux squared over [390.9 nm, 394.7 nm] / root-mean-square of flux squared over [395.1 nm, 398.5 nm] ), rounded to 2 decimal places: 0.02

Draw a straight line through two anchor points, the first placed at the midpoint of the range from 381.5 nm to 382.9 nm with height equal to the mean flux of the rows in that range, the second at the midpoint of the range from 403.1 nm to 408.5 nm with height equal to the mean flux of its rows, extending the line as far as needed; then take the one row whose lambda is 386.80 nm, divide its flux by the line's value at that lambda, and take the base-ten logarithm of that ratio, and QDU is 0.091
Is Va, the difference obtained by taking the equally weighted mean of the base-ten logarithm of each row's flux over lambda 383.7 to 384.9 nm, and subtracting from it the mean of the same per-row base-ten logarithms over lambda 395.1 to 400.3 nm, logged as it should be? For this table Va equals 0.012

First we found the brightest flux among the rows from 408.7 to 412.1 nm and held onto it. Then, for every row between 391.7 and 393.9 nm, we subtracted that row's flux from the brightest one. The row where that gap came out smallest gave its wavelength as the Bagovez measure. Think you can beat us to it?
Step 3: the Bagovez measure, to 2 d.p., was 392.40 nm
